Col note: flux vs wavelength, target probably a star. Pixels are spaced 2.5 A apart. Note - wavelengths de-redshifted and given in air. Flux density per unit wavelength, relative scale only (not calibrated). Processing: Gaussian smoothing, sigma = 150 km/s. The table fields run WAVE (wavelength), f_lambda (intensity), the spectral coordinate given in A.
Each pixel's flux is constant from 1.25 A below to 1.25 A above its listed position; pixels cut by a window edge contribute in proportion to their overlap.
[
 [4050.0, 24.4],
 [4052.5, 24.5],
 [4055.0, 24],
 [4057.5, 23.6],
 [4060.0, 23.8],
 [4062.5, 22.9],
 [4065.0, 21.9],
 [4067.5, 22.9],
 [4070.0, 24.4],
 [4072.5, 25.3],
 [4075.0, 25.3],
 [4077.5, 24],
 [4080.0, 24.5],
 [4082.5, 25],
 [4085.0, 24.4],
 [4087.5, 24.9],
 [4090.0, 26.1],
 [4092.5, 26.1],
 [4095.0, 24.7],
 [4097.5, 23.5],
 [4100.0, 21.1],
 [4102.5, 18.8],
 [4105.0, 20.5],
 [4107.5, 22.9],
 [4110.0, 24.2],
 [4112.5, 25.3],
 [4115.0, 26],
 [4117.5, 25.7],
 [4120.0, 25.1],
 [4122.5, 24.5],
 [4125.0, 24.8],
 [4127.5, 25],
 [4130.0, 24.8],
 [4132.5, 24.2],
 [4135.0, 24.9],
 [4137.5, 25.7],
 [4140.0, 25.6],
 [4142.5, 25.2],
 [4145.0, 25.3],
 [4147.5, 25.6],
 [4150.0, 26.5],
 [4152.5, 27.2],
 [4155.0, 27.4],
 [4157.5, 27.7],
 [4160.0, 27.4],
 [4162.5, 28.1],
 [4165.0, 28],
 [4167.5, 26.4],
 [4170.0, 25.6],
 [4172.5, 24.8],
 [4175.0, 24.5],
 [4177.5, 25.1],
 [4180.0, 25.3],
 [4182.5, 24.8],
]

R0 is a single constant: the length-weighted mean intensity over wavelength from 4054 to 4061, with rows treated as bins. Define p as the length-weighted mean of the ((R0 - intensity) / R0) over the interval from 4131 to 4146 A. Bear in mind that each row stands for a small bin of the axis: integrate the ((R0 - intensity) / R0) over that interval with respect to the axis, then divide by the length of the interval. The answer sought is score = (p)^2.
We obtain 0.0032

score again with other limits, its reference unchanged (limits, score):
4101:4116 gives 0.0015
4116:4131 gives 0.0026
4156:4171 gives 0.0209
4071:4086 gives 0.0016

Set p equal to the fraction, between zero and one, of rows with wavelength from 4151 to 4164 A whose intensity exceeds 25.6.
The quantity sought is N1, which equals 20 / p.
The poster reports 20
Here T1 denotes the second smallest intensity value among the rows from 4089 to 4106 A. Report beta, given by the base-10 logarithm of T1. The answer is 1.31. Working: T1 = 20.5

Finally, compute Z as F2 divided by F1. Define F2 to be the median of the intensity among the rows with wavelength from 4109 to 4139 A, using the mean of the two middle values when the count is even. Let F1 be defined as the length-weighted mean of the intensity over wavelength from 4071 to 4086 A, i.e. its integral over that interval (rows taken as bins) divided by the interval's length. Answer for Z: 1.01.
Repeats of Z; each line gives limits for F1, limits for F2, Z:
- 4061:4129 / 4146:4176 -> 1.12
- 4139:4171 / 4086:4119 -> 0.93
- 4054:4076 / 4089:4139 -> 1.04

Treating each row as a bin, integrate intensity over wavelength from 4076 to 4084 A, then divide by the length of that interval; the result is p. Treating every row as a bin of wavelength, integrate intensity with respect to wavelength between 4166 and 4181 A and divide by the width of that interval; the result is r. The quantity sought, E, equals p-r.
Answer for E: -0.8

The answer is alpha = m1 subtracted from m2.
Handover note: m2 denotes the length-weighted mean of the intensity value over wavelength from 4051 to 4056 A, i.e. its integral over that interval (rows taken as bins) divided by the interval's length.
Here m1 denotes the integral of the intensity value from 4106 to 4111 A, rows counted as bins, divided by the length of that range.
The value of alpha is 1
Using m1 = 23.4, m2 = 24.3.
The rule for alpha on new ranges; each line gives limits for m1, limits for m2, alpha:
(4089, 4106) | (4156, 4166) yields 5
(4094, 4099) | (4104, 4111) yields -1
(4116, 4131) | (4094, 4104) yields -3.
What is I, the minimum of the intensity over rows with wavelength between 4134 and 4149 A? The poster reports 24.9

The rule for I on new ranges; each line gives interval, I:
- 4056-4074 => 21.9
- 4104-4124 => 20.5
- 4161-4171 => 25.6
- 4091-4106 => 18.8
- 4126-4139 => 24.2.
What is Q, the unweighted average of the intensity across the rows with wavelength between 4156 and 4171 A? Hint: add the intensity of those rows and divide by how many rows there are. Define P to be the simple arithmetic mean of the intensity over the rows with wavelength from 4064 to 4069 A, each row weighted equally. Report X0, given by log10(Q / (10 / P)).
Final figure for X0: 1.78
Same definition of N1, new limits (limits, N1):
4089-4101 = 50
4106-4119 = 50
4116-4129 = 100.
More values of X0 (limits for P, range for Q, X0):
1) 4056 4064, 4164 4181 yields 1.78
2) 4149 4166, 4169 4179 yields 1.84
